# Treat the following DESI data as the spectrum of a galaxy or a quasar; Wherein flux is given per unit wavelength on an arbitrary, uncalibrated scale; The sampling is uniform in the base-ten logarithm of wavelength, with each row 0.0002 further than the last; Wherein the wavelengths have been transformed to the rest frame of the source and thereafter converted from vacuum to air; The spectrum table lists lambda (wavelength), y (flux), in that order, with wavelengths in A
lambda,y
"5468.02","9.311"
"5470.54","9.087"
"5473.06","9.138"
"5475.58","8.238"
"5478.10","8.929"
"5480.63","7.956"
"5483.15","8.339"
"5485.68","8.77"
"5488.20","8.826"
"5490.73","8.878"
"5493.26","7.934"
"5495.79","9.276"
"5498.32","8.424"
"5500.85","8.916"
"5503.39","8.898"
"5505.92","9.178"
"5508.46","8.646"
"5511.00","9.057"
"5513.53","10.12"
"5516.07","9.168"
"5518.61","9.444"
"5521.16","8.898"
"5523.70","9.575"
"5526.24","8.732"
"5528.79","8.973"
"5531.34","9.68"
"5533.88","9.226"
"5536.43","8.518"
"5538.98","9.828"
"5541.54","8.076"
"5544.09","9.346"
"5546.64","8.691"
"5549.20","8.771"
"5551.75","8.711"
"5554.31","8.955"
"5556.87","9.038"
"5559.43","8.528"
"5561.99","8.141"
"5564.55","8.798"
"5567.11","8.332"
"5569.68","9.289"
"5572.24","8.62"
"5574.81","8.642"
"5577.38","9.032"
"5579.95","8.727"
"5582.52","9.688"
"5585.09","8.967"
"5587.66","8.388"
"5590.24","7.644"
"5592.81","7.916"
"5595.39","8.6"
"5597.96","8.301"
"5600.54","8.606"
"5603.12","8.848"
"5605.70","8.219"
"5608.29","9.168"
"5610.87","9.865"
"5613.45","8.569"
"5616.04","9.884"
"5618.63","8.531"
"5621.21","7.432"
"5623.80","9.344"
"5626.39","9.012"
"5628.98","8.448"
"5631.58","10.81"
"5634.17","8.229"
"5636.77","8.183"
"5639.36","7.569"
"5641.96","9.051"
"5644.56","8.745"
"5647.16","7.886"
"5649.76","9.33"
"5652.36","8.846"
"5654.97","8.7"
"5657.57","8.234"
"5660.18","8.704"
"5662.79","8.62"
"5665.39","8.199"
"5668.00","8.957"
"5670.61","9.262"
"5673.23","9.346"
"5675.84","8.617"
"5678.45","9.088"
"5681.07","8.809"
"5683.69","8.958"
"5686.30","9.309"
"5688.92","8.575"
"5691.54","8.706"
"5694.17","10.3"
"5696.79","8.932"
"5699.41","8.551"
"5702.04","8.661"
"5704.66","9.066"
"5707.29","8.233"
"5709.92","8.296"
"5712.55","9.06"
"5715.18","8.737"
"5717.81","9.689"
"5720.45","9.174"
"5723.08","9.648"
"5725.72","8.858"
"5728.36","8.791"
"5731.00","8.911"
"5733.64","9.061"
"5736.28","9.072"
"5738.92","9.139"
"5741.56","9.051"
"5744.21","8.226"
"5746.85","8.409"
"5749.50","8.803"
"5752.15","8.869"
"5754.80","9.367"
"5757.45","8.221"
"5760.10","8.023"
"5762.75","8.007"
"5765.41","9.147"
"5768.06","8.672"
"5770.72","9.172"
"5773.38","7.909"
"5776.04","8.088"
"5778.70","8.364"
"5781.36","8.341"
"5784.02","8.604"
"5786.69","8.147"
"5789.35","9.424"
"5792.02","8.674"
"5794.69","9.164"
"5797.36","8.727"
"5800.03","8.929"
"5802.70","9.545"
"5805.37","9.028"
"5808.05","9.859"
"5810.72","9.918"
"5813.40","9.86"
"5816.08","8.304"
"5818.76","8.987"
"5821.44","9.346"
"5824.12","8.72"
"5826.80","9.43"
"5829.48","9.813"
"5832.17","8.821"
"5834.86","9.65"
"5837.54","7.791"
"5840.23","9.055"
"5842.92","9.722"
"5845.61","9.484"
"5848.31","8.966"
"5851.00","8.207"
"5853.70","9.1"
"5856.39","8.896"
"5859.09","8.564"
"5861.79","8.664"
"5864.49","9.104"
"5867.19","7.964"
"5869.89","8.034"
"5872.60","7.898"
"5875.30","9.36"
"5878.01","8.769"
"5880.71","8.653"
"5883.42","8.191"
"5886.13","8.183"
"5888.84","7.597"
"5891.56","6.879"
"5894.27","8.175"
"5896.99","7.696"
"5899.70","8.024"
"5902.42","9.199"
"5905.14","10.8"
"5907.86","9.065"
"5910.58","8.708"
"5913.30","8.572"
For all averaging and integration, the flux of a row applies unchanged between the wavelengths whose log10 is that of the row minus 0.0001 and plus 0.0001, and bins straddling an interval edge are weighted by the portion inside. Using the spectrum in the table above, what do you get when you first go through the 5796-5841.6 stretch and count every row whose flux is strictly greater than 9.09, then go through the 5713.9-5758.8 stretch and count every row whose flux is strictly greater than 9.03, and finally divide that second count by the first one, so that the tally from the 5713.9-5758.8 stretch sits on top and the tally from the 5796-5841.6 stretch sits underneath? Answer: 1.00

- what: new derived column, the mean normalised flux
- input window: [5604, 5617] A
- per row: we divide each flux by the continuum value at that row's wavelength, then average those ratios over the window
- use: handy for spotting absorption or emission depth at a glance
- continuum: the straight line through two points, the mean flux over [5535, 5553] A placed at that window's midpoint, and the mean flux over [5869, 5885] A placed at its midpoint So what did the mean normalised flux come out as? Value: 1.04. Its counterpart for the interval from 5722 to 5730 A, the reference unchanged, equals 1.05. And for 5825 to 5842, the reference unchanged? 1.07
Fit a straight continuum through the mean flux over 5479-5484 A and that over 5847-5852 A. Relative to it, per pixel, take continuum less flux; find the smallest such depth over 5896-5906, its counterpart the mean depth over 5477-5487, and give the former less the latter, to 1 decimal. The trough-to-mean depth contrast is -1.8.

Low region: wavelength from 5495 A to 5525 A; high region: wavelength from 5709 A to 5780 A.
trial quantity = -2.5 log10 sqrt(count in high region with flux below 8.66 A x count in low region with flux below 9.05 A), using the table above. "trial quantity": -2.07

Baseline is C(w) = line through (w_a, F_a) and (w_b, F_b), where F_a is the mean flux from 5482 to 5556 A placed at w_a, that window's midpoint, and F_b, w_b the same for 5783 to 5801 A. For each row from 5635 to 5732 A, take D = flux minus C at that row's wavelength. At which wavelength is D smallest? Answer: 5639.36 A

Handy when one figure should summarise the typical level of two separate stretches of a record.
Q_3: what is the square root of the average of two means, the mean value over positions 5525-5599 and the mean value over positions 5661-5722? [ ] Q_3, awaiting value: 2.97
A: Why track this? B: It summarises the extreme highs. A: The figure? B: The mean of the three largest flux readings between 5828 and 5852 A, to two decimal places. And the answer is 9.73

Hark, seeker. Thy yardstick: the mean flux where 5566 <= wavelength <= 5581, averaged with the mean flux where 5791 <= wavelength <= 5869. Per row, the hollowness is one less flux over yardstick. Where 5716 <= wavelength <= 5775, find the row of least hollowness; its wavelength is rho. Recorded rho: 5717.81 A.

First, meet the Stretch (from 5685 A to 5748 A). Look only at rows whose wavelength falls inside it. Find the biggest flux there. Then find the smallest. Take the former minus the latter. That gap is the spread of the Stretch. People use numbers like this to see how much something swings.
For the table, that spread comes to 2.1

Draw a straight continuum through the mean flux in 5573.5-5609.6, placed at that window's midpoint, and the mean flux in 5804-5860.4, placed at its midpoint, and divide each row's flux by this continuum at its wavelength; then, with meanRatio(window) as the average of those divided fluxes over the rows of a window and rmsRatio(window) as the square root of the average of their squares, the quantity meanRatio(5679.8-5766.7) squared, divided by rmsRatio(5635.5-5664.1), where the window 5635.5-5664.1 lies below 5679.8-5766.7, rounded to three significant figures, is 1.02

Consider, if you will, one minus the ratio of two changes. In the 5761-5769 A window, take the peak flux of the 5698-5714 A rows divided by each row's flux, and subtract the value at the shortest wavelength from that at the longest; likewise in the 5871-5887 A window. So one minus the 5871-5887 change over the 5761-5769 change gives 0.5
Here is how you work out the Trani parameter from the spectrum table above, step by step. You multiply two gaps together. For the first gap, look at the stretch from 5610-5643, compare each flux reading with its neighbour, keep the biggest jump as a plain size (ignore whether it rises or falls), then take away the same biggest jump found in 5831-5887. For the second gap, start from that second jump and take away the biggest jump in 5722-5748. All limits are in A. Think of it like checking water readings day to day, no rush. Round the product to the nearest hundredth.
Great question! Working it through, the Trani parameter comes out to 0.75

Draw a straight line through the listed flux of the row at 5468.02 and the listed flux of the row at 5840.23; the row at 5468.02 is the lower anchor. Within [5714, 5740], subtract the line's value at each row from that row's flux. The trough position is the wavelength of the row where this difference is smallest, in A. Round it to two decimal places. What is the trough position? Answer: 5715.18 A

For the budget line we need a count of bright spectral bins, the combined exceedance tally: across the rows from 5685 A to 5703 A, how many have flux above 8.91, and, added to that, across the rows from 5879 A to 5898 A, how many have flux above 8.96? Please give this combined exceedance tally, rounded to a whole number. 3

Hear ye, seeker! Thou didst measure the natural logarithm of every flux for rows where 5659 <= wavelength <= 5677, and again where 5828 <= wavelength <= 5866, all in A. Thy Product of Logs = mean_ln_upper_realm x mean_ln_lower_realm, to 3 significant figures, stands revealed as 4.77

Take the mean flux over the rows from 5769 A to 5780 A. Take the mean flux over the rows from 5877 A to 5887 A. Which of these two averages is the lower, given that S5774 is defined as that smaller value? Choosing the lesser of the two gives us 8.4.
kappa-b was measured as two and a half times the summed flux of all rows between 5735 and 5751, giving 132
